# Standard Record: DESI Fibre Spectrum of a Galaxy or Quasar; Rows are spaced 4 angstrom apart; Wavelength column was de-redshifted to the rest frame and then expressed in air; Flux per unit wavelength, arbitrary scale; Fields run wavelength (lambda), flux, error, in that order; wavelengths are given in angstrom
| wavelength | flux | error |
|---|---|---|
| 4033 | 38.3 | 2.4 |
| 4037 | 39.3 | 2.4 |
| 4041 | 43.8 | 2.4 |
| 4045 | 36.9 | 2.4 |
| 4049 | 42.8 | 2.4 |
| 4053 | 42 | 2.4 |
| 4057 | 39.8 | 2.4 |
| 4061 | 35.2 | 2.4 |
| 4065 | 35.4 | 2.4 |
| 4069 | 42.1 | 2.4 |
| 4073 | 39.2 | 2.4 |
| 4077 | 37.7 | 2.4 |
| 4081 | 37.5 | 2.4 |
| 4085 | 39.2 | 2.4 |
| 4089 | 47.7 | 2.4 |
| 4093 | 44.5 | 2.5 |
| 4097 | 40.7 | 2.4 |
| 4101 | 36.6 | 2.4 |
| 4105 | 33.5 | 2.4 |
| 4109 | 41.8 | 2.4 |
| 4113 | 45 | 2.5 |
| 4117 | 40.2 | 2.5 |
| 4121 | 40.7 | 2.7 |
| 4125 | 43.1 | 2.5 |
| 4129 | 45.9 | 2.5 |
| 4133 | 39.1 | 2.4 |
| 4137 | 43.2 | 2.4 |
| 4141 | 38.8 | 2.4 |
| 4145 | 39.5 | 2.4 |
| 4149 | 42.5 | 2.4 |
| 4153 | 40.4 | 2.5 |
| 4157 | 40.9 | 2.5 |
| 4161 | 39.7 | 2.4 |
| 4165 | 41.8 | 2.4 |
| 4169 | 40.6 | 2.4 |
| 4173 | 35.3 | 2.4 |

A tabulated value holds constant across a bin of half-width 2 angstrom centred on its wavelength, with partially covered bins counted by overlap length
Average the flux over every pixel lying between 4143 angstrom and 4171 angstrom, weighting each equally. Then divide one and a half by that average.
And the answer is 0.0368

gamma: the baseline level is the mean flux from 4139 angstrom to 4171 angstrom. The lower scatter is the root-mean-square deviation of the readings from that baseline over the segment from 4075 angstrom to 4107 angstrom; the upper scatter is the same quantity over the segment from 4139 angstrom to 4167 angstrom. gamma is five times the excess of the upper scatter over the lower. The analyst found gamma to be -16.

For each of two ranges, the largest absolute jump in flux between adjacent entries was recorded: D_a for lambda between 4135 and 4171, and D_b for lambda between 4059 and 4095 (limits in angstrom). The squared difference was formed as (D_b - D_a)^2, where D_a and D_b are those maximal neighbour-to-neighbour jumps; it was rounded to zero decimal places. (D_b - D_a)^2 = 17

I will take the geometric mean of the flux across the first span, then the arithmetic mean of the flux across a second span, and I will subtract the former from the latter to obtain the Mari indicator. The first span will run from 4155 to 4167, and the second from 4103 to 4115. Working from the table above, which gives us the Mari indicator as -1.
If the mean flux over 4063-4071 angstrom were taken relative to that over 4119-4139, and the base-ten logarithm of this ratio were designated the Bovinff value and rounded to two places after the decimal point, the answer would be -0.04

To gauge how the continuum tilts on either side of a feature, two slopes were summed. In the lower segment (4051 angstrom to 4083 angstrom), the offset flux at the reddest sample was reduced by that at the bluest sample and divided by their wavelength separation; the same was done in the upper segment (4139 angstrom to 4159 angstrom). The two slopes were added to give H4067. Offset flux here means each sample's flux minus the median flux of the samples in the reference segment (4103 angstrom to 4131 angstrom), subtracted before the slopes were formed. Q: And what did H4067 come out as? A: 0.0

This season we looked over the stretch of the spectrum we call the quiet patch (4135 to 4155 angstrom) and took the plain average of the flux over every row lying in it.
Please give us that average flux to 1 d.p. 40.9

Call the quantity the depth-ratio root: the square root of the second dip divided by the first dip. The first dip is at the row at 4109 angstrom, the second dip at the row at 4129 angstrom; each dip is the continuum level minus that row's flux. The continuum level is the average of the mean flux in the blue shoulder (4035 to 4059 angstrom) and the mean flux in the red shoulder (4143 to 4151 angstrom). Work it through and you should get 2.3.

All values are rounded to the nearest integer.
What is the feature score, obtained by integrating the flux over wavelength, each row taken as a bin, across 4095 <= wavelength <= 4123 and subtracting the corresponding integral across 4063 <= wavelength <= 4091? -1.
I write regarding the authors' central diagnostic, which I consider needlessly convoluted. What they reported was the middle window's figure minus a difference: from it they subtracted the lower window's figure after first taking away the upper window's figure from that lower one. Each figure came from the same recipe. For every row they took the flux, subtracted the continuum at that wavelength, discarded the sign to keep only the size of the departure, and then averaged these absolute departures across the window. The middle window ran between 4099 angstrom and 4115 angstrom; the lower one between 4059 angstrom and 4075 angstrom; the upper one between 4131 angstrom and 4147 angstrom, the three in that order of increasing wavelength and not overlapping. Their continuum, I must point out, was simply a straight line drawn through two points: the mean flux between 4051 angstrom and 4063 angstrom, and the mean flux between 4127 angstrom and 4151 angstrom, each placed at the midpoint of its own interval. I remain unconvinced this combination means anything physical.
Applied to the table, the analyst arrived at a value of 3.6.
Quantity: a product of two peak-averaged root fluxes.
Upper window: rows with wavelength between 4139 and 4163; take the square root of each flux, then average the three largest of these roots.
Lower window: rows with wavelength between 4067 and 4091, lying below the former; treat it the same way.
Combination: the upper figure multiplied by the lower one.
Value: 42.1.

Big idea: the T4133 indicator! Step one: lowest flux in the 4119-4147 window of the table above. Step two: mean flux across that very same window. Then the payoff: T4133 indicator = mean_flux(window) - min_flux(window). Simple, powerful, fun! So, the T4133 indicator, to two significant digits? 2.7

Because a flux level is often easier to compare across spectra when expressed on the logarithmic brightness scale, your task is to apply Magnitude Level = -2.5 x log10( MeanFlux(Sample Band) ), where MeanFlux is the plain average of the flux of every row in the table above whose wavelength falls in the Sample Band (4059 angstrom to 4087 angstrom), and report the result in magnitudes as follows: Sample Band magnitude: -3.95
